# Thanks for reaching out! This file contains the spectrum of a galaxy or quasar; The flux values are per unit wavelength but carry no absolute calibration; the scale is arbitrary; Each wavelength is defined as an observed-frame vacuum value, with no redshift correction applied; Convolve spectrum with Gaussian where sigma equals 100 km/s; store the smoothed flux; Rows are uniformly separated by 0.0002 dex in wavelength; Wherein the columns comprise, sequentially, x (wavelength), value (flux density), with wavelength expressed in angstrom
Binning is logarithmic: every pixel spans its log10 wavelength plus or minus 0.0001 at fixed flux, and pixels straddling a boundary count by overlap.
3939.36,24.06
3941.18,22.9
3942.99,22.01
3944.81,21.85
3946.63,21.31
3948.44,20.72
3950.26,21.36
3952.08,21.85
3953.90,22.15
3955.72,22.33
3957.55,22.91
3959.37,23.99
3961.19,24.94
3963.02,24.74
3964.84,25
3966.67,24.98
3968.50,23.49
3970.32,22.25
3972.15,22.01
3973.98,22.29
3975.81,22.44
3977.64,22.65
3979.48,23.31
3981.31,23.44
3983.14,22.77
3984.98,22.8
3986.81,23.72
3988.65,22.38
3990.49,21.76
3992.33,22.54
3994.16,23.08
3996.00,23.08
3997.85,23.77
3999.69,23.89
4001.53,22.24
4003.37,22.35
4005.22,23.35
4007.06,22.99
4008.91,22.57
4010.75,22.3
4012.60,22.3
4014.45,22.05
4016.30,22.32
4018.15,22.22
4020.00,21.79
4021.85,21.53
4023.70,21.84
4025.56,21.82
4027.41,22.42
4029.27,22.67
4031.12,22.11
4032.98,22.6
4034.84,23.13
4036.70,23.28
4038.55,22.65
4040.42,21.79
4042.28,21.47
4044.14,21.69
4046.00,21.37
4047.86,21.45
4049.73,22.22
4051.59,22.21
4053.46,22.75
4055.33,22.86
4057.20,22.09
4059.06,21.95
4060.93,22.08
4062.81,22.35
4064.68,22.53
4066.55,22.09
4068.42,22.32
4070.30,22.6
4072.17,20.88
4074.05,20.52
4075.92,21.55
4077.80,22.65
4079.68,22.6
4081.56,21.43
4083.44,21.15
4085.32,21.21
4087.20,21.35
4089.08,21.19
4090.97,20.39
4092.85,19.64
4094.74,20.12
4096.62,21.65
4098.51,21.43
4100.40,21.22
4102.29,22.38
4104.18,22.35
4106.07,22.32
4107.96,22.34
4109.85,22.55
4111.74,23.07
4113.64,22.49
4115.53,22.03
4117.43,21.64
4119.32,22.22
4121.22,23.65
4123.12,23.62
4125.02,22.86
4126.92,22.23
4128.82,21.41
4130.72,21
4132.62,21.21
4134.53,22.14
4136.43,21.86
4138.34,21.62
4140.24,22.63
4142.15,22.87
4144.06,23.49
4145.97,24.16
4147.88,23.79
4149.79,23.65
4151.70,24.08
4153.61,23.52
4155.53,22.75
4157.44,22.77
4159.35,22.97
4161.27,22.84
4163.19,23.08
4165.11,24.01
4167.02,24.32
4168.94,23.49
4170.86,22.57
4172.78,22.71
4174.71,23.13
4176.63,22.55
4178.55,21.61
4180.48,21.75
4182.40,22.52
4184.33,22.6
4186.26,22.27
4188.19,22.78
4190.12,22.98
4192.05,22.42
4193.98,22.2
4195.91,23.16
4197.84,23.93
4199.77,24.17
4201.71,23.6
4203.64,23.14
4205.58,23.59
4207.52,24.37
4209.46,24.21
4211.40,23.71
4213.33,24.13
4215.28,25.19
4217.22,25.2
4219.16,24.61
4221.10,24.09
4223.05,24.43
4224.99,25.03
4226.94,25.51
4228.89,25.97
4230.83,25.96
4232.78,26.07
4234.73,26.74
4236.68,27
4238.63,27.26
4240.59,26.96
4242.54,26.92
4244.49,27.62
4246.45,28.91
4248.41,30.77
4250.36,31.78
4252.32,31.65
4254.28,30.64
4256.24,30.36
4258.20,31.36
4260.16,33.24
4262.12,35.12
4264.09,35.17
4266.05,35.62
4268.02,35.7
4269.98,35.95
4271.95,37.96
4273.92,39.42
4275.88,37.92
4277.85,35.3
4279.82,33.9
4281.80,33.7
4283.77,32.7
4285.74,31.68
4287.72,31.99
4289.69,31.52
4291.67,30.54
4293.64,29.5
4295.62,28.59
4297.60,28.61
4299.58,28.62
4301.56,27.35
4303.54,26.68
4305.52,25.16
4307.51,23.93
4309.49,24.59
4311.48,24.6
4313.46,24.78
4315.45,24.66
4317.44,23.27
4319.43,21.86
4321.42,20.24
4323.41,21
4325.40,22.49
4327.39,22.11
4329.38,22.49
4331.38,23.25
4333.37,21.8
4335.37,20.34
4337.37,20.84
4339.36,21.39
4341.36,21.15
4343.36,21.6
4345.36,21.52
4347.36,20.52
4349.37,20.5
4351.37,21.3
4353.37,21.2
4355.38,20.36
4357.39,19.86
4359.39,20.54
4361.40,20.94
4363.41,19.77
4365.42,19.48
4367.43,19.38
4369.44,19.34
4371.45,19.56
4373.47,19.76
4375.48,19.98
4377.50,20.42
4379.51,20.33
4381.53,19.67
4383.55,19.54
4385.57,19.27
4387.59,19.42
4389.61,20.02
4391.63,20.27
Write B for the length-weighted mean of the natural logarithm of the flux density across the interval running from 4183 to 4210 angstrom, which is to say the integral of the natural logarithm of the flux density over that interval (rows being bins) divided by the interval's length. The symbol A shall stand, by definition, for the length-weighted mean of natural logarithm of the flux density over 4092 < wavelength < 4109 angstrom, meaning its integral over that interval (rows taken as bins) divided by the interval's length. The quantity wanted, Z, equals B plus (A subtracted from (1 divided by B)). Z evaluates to 0.39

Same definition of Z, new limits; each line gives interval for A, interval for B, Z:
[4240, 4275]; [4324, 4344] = -0.07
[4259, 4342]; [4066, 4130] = 0.09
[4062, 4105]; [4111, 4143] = 0.36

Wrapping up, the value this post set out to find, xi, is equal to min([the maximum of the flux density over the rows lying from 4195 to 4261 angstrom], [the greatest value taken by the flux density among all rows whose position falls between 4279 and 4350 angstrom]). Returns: 33.2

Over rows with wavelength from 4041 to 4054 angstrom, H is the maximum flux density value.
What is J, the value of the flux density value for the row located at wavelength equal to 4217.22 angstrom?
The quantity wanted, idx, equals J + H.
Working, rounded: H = 22.75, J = 25.2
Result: 48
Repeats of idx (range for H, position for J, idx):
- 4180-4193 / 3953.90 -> 45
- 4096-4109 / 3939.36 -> 46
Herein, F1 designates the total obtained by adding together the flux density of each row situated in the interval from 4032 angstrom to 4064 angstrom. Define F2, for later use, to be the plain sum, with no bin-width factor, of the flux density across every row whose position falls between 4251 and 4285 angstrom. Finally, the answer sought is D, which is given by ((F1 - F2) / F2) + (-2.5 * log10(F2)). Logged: -7.27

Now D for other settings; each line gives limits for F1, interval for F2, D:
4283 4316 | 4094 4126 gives -6.19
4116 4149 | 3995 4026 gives -6.46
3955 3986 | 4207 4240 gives -6.66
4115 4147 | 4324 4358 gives -6.35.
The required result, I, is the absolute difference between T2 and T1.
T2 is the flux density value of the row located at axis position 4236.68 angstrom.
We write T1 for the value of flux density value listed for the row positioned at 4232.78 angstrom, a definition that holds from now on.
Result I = 1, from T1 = 26.07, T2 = 27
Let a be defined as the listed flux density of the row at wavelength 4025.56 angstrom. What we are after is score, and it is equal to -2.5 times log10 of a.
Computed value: -3.35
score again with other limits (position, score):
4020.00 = -3.35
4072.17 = -3.30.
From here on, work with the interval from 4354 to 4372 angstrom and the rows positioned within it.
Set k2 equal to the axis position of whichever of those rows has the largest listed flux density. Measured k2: 4361.40 angstrom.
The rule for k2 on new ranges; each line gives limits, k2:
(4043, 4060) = 4055.33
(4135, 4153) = 4145.97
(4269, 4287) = 4273.92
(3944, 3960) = 3959.37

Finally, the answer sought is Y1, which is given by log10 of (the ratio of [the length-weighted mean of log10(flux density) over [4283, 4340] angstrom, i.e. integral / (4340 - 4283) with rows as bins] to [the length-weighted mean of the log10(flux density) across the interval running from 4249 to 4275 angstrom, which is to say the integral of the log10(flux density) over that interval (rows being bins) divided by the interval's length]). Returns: -0.039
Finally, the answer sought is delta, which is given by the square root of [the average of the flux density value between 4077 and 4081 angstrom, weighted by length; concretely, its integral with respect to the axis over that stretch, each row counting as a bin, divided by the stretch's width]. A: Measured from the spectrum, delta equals 4.74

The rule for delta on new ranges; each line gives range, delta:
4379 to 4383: 4.46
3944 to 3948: 4.64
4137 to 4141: 4.70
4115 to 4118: 4.67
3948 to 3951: 4.59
